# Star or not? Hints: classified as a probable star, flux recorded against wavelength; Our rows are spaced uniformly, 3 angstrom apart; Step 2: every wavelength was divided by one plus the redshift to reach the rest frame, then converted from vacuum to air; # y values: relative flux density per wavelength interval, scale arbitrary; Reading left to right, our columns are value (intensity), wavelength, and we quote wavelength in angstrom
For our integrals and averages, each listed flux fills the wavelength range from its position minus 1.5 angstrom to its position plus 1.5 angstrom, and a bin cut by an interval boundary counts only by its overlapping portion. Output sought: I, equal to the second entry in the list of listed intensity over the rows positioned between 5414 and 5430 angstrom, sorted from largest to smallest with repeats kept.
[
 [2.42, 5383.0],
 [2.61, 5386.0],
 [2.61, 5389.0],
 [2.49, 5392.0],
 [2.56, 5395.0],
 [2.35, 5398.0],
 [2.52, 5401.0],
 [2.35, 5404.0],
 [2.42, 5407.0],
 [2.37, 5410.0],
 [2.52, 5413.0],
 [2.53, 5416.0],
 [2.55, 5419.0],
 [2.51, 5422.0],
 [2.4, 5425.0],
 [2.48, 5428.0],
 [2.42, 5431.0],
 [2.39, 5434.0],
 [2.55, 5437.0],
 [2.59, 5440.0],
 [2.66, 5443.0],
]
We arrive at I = 2.53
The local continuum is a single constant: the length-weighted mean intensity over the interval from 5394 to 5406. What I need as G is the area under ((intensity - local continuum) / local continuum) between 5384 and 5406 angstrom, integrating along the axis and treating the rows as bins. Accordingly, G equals 0.5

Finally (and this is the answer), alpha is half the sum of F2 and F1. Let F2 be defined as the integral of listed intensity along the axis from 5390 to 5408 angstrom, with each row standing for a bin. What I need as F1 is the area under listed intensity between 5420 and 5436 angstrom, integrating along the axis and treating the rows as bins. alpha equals 42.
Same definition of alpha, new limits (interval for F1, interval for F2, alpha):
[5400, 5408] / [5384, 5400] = 30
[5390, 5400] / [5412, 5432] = 37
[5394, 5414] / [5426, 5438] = 39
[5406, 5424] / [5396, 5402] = 30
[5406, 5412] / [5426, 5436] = 19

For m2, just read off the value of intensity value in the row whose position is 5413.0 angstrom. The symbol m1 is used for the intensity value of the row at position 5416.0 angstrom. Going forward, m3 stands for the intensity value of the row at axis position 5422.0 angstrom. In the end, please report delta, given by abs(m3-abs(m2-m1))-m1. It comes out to -0.03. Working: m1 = 2.53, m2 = 2.52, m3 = 2.51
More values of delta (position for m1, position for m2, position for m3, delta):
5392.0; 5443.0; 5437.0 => -0.11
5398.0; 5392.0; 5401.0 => 0.03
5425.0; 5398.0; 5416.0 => 0.08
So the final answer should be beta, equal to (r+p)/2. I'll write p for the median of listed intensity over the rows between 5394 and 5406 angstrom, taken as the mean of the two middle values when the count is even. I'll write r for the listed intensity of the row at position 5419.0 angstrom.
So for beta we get 2.49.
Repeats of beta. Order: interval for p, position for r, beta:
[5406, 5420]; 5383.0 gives 2.47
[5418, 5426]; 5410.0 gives 2.44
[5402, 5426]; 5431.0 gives 2.44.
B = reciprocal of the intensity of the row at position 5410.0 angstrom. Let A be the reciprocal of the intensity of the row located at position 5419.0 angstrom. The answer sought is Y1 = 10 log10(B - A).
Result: -15.3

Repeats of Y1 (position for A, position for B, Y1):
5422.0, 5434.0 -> -17.0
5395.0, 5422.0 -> -21.1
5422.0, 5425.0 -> -17.4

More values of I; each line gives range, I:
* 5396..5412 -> 2.42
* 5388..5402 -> 2.56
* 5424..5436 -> 2.42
